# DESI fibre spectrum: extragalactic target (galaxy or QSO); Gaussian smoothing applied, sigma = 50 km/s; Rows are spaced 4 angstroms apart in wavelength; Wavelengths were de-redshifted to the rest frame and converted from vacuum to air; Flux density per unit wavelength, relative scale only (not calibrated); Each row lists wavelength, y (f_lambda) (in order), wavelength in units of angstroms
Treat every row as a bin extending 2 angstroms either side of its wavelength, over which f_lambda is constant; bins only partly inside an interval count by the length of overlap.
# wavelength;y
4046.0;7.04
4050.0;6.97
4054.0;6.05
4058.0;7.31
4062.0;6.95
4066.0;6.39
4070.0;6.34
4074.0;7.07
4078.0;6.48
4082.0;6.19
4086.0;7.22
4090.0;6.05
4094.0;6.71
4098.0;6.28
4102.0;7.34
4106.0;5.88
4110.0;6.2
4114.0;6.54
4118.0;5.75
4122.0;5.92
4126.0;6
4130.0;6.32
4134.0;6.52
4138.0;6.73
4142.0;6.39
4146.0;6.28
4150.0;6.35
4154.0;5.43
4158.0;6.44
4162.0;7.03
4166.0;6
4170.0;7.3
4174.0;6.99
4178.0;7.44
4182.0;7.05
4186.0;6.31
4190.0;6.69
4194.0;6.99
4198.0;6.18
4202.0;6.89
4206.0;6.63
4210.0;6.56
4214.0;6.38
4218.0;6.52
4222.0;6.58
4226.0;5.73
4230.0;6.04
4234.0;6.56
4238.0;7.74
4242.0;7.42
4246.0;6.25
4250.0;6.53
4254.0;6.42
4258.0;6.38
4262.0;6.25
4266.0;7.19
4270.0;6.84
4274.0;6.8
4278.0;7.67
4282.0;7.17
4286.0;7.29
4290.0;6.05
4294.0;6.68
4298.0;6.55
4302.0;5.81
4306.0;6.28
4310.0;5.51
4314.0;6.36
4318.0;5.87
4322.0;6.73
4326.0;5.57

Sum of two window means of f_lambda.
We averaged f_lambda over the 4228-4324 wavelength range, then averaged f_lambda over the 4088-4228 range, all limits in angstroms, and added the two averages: 13.1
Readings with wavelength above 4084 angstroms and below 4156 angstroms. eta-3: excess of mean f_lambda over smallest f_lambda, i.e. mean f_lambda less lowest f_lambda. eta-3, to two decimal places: 0.90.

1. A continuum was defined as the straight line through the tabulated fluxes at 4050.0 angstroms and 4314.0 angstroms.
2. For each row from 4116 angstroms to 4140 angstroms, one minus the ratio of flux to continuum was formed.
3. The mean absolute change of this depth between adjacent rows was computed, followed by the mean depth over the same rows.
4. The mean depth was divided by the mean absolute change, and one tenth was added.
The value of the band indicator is 2.9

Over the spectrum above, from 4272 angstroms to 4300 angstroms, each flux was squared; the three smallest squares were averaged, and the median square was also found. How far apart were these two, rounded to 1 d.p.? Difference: 4.9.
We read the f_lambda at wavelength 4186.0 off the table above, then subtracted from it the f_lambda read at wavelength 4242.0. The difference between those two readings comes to -1.1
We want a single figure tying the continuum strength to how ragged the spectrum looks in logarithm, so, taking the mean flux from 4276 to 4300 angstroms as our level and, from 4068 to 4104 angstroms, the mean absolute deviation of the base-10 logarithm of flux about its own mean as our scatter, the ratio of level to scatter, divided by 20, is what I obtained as 13.2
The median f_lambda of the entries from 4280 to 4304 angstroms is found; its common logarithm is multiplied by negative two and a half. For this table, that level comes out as -2.05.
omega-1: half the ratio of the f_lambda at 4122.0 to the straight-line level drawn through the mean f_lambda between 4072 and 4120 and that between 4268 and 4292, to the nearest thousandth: 0.452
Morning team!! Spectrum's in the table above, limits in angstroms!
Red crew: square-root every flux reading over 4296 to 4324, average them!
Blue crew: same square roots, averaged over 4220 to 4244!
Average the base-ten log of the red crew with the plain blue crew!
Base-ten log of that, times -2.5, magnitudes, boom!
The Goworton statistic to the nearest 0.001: -0.431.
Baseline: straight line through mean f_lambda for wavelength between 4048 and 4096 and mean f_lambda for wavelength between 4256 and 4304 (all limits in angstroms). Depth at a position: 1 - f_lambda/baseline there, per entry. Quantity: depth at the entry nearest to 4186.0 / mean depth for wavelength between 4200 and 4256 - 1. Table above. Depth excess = 2.3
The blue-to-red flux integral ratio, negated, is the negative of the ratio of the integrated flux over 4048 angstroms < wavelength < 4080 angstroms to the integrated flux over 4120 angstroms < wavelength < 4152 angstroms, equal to -1.06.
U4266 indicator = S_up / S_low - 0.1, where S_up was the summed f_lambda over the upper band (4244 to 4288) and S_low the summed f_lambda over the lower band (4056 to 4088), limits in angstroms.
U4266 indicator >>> 1.29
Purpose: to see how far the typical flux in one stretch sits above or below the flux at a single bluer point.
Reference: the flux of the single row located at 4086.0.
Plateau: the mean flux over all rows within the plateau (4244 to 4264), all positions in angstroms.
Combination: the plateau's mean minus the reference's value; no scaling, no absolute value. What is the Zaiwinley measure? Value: -0.9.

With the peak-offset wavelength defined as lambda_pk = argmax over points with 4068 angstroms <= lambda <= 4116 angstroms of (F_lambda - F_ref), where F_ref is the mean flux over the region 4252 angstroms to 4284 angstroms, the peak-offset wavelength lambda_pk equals 4102.0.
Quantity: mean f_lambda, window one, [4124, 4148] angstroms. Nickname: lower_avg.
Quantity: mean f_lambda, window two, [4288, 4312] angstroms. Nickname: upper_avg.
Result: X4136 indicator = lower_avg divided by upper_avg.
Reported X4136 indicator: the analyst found 1.04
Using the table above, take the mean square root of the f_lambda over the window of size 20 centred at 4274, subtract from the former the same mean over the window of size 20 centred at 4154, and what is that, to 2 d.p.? 0.16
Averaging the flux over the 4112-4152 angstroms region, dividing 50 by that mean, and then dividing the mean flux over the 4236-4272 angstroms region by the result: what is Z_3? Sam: 0.852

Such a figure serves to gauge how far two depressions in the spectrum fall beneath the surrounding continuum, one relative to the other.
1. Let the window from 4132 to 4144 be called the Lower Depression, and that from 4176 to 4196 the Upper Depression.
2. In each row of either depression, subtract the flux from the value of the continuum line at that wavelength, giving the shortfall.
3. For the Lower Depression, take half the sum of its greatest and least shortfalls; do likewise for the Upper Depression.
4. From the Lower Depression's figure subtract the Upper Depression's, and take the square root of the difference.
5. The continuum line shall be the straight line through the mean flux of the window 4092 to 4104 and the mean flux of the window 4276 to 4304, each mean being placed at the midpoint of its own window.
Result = 0.57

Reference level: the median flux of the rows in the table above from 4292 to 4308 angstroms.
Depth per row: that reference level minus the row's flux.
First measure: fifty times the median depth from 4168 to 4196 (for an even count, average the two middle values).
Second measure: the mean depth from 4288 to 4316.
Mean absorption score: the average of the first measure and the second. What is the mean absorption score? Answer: -14.3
